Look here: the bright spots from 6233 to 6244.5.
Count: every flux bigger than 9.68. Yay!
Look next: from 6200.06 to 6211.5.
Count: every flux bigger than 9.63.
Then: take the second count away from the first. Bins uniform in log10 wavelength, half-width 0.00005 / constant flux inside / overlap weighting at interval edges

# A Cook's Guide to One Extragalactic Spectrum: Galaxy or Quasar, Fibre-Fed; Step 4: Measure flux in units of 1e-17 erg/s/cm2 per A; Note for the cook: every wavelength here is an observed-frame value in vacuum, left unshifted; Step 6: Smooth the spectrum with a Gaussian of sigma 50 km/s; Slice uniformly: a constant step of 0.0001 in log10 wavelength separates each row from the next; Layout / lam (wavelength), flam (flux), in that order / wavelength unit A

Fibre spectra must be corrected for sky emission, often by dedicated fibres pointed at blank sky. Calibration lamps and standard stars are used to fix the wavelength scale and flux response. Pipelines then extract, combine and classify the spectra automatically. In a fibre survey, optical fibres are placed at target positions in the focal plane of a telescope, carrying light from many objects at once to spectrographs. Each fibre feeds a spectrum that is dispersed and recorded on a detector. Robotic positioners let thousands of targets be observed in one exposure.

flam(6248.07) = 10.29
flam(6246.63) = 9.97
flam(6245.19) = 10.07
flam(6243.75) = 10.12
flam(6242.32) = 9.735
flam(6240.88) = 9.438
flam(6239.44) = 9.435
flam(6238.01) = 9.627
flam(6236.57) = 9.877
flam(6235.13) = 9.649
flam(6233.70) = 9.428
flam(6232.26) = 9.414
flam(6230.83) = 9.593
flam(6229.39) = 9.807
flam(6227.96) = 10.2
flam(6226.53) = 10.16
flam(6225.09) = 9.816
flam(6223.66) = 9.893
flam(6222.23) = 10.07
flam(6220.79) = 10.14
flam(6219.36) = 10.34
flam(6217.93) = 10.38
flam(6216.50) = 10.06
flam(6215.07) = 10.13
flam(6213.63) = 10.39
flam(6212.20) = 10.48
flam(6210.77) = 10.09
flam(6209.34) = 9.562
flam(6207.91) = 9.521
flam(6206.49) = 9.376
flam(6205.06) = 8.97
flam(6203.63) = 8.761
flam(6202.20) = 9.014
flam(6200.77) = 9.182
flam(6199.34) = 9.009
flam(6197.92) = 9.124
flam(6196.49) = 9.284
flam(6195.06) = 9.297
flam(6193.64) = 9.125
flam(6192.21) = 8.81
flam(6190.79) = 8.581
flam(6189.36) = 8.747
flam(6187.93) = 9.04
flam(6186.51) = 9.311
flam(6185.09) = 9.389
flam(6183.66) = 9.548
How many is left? 2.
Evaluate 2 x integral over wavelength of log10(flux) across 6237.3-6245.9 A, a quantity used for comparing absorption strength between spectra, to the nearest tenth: 17.0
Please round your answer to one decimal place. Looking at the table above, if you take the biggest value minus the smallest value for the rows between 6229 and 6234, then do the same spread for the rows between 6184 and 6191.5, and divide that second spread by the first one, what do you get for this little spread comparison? 2.1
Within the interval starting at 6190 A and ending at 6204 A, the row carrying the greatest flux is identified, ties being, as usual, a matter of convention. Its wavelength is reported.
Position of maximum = 6195.06 A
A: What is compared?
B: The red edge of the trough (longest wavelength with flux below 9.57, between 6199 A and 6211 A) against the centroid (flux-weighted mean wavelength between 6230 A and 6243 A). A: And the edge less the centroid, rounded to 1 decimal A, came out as -27.2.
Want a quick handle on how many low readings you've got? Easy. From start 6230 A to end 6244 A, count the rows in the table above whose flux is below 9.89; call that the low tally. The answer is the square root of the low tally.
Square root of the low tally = 3.0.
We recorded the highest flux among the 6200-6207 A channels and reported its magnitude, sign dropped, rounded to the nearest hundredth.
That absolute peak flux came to 9.38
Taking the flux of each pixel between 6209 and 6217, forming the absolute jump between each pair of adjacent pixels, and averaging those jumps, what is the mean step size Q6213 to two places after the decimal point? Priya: 0.27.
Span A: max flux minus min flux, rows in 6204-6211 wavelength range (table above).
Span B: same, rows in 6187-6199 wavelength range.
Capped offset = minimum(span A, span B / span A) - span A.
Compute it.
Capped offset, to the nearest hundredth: -0.48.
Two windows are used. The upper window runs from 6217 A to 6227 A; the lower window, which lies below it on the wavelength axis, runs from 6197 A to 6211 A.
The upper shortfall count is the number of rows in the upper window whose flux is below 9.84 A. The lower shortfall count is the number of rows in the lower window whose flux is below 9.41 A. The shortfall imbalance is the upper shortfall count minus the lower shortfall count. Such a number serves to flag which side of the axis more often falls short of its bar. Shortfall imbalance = -6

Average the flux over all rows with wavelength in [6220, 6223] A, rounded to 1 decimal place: 10.1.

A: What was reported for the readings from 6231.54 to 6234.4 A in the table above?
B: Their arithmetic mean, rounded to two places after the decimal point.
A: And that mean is 9.42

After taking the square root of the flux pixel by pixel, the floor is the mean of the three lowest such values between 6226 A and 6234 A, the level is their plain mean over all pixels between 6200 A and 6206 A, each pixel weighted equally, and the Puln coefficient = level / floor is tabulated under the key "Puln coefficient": 0.973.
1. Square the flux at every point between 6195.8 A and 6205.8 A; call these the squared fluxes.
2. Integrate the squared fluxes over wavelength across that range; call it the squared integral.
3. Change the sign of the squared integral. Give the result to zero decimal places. -819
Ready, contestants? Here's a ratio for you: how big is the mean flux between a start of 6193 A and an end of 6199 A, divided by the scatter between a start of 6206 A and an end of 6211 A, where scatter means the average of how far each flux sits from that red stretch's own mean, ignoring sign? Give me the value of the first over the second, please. 41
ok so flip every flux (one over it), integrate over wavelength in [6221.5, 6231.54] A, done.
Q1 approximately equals 1.01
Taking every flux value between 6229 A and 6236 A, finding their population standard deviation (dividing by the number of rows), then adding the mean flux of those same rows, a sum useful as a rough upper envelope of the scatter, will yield 9.7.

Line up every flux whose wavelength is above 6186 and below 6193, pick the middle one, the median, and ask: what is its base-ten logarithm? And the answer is 0.94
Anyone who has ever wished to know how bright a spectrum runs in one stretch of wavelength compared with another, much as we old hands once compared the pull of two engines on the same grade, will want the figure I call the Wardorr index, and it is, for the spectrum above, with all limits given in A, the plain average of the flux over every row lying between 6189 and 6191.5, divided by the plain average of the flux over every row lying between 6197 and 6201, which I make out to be 0.95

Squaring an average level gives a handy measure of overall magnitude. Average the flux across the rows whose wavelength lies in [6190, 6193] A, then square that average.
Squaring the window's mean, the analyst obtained 76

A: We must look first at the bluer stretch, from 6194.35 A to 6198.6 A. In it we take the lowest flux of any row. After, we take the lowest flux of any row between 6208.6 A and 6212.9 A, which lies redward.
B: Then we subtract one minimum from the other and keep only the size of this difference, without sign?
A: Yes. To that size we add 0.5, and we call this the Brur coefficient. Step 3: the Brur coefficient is 0.94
